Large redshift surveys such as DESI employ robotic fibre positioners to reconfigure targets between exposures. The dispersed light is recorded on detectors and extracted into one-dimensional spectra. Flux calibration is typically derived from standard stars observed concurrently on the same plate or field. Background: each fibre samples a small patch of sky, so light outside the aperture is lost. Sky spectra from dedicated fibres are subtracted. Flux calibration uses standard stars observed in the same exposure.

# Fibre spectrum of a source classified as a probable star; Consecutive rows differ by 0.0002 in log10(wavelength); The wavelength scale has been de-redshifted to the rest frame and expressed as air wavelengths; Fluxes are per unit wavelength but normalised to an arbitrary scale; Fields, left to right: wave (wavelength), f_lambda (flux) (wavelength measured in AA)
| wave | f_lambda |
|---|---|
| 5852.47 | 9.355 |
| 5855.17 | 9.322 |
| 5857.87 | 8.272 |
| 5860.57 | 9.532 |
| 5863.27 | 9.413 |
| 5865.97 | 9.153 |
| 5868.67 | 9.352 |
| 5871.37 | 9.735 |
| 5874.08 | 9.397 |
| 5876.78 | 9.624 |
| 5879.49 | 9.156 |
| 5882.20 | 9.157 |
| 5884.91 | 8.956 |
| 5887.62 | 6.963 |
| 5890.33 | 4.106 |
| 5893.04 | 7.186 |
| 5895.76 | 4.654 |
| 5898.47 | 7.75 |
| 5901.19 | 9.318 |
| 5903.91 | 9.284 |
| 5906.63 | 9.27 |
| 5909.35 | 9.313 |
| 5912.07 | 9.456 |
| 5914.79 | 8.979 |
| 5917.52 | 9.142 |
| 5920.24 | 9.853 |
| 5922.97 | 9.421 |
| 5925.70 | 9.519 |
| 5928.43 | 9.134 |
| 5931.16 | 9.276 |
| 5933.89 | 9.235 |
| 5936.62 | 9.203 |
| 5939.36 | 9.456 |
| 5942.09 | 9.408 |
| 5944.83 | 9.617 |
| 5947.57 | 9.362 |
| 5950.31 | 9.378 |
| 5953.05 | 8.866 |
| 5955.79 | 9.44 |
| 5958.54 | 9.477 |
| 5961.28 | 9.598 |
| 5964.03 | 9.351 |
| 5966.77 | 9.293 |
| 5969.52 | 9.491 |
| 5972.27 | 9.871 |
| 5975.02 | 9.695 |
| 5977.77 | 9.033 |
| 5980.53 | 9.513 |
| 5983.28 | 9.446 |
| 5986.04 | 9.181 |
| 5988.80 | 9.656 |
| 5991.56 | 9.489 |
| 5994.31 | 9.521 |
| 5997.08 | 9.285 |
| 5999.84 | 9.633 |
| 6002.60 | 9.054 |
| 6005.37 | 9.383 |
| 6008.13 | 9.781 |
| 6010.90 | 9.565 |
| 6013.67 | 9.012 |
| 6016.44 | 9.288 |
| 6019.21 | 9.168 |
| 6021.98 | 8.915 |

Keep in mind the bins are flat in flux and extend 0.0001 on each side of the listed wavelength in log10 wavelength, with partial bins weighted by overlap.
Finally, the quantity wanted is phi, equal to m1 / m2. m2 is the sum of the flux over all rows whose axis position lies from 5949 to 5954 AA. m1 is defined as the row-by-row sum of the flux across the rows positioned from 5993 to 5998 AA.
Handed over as 1.03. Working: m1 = 19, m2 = 18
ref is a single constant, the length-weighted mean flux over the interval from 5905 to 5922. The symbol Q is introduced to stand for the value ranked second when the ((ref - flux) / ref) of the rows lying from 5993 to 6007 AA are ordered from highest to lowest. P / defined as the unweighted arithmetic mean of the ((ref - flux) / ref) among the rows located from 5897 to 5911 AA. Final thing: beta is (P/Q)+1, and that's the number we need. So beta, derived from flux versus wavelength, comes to 7.6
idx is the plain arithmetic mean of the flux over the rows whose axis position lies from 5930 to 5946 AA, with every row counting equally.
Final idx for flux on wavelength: 9.37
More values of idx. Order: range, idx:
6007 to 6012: 9.67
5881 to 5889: 8.36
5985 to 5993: 9.44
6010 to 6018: 9.29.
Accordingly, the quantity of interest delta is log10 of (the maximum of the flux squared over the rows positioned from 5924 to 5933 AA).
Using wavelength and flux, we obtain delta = 1.96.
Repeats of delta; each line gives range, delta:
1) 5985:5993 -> 1.97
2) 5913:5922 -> 1.99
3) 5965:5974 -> 1.99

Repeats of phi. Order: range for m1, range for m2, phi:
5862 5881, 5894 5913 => 1.11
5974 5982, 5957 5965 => 0.99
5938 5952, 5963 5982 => 0.71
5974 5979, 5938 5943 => 0.99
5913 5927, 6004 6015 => 1.24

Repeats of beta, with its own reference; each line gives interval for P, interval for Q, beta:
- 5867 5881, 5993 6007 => -1.2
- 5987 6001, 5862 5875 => 13.9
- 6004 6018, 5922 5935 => 0.3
